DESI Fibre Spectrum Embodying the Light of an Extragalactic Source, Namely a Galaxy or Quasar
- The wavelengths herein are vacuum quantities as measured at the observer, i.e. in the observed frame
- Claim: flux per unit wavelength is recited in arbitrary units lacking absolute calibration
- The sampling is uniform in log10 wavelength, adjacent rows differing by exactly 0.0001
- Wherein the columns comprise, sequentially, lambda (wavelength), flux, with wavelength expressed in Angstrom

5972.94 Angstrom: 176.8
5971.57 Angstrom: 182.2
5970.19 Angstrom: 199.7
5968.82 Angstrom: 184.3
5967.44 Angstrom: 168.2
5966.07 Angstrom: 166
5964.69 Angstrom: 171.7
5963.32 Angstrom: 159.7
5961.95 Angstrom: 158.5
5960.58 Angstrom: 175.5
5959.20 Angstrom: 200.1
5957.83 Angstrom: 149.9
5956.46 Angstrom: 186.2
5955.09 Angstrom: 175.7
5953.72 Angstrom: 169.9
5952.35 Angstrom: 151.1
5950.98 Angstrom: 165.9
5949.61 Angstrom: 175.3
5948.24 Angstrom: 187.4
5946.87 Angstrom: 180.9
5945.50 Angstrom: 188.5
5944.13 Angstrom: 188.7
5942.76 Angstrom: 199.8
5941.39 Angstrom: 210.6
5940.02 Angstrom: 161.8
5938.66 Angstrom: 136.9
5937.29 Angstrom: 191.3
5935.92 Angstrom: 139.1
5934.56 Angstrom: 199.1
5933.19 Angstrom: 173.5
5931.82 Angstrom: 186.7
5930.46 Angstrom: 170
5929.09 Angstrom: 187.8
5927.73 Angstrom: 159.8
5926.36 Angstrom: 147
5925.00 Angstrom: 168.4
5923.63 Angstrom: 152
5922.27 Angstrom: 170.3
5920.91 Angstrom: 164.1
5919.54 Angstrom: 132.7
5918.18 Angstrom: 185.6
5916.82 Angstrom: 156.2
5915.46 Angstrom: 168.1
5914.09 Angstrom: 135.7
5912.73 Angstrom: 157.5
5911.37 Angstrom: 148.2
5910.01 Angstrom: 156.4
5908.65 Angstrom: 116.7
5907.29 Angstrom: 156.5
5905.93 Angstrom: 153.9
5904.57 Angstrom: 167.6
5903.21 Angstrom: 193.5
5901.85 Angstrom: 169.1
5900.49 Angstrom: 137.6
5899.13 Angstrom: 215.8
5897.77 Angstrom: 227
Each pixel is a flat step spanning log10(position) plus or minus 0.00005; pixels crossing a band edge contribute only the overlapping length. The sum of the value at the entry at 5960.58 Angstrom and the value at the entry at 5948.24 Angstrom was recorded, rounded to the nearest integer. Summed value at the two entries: 363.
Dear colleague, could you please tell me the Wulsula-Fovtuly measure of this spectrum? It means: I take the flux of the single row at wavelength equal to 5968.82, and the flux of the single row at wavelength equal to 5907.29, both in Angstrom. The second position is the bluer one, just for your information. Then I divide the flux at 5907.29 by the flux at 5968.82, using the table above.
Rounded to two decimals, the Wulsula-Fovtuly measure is 0.85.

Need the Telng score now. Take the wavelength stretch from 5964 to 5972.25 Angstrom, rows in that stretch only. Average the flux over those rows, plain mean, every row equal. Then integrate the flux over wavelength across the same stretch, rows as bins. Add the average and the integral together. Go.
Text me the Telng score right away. 1652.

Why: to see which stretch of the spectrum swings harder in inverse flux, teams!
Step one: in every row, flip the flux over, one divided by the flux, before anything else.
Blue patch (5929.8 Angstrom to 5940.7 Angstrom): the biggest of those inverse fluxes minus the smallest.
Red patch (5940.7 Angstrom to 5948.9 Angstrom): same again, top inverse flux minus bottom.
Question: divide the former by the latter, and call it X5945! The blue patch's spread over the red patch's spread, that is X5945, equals 2.9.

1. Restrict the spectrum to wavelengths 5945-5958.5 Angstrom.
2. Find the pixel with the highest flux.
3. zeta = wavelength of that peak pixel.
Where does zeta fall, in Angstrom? 5945.50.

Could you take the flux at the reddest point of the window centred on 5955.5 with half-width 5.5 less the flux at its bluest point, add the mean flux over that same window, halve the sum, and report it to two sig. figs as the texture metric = 91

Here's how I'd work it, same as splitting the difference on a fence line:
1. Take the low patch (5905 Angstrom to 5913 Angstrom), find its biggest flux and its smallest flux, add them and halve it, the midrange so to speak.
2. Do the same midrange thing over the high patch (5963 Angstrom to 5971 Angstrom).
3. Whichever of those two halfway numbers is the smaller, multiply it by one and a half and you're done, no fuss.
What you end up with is 206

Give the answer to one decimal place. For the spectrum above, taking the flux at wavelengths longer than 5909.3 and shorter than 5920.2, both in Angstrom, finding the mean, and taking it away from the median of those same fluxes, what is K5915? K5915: 1.3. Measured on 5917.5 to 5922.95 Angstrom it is 4.0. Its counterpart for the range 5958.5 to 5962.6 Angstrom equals -2.5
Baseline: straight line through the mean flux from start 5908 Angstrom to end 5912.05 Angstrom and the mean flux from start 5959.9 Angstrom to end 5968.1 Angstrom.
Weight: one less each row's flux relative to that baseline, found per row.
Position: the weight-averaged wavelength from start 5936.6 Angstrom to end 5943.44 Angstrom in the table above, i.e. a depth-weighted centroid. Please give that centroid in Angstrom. 5940.9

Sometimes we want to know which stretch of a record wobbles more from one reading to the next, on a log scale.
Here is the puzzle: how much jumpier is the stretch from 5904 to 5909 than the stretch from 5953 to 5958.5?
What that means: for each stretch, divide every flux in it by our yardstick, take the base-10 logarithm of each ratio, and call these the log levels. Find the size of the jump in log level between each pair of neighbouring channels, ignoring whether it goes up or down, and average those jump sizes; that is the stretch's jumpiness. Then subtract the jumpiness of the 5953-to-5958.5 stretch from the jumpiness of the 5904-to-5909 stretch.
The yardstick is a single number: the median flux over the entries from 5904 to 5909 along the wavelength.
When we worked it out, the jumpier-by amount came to 0.013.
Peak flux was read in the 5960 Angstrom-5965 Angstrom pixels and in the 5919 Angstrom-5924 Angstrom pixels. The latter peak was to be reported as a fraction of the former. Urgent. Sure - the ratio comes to 0.97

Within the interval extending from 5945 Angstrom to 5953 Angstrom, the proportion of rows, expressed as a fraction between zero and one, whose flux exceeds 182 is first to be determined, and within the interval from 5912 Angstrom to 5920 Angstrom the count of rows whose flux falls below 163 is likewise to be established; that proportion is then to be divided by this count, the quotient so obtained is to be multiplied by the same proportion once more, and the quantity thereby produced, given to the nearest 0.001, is 0.028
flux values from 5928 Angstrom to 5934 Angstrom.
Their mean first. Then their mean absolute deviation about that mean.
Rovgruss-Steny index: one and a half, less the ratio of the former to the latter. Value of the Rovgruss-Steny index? -22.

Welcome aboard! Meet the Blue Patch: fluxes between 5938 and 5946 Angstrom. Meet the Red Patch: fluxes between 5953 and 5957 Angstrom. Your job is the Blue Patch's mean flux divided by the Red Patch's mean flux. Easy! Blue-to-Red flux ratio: 1.02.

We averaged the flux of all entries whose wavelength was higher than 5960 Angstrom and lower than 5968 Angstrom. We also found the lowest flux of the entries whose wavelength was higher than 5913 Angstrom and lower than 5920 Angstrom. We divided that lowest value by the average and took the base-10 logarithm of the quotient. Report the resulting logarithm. -0.099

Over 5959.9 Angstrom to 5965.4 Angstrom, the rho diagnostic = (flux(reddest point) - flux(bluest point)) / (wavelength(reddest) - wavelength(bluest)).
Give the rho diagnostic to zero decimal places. -1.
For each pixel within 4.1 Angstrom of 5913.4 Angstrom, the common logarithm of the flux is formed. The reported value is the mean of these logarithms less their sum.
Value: -11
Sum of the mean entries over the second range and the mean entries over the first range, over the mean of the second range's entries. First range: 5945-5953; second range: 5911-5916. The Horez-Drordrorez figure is 2.15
